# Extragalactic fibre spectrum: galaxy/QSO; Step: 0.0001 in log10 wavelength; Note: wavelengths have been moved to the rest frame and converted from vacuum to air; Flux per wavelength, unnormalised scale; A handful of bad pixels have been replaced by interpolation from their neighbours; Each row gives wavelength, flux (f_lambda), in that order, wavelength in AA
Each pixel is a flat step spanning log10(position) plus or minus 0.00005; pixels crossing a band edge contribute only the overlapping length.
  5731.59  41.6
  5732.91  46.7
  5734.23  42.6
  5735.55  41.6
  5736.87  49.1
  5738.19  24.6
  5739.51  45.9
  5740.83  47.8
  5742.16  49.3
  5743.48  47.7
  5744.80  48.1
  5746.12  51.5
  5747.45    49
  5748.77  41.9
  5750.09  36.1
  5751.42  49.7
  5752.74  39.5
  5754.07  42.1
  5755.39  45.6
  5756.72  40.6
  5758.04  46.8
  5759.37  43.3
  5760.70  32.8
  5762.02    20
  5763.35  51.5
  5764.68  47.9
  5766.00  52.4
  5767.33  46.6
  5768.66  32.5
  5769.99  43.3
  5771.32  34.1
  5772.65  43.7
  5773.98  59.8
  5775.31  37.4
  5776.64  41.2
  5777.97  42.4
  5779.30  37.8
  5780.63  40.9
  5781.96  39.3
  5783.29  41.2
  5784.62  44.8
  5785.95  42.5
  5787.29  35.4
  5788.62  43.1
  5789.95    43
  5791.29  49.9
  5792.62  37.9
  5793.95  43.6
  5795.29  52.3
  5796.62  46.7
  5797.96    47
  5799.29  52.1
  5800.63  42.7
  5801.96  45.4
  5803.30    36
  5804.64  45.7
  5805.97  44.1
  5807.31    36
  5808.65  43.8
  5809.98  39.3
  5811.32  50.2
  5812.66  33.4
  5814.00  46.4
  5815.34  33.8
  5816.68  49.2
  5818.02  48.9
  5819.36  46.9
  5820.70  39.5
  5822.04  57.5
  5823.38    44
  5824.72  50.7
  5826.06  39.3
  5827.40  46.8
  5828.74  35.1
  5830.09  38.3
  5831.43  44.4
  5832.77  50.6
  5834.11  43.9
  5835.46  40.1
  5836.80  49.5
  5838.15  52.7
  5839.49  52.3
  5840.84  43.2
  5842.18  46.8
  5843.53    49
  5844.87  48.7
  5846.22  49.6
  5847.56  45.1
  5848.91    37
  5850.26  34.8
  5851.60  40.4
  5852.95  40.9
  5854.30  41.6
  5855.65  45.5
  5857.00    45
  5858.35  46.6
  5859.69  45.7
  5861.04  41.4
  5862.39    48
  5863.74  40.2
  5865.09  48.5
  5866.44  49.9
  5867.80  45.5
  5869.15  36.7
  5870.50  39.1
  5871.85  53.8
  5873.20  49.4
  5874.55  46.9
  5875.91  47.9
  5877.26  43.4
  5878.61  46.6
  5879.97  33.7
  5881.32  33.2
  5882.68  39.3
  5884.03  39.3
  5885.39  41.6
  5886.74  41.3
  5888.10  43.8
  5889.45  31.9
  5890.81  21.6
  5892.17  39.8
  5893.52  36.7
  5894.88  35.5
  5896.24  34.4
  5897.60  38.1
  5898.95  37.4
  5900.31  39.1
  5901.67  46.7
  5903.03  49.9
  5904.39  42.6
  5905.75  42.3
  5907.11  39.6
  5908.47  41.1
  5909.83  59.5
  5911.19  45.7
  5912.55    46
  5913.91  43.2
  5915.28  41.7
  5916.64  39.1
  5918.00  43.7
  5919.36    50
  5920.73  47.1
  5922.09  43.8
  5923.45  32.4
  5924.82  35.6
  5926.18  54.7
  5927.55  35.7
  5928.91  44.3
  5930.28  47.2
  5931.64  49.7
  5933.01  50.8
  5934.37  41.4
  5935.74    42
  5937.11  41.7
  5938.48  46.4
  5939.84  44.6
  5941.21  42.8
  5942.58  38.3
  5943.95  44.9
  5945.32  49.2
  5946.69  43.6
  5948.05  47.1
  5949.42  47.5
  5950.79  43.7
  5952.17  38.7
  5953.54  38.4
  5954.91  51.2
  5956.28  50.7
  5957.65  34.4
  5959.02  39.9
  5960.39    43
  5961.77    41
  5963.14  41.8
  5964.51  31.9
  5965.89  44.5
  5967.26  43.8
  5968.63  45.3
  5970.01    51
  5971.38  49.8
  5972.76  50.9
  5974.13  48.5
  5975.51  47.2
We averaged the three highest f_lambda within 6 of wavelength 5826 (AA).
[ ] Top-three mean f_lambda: 51.7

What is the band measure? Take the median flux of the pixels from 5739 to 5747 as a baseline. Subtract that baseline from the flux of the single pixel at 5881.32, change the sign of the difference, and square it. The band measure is 218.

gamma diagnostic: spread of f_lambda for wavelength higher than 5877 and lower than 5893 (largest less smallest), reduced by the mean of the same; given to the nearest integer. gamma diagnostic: -13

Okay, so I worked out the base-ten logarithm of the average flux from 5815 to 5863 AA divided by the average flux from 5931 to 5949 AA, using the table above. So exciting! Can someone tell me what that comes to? 0.000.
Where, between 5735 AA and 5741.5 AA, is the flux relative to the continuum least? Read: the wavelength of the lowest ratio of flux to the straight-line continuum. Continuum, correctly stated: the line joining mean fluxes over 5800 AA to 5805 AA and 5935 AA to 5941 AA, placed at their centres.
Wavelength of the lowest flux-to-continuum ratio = 5738.19 AA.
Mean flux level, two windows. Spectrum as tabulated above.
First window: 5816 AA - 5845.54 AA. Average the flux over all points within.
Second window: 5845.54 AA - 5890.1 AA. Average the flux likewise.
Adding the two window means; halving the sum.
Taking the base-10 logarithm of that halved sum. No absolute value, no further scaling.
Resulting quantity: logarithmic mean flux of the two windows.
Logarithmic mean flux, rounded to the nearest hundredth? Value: 1.65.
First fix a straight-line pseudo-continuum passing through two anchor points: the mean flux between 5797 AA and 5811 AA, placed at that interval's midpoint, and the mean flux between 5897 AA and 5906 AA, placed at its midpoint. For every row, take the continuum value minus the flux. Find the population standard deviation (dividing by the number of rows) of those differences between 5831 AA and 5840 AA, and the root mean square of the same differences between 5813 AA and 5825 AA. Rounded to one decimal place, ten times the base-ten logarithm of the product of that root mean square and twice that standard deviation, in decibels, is 18.1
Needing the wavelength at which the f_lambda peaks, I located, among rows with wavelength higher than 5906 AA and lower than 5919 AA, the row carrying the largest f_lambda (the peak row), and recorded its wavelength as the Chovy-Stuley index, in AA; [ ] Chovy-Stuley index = 5909.83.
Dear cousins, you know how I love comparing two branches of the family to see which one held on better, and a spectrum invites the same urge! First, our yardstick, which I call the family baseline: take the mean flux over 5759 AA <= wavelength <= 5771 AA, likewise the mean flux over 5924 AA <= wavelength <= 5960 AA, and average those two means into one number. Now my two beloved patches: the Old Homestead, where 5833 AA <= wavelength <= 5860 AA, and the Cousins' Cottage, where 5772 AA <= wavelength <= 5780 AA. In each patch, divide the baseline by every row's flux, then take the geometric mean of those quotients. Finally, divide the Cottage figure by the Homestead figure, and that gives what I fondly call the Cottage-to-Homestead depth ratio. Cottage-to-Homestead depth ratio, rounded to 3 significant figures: 1.04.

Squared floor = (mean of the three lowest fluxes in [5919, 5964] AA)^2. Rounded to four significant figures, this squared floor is 1165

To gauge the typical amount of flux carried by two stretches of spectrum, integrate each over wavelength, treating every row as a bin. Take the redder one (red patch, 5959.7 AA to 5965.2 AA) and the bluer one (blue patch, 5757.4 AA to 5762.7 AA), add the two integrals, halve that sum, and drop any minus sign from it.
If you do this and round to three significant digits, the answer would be 203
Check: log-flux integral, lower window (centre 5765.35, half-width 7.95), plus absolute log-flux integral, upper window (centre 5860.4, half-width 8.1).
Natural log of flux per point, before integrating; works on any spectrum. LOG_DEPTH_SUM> 120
